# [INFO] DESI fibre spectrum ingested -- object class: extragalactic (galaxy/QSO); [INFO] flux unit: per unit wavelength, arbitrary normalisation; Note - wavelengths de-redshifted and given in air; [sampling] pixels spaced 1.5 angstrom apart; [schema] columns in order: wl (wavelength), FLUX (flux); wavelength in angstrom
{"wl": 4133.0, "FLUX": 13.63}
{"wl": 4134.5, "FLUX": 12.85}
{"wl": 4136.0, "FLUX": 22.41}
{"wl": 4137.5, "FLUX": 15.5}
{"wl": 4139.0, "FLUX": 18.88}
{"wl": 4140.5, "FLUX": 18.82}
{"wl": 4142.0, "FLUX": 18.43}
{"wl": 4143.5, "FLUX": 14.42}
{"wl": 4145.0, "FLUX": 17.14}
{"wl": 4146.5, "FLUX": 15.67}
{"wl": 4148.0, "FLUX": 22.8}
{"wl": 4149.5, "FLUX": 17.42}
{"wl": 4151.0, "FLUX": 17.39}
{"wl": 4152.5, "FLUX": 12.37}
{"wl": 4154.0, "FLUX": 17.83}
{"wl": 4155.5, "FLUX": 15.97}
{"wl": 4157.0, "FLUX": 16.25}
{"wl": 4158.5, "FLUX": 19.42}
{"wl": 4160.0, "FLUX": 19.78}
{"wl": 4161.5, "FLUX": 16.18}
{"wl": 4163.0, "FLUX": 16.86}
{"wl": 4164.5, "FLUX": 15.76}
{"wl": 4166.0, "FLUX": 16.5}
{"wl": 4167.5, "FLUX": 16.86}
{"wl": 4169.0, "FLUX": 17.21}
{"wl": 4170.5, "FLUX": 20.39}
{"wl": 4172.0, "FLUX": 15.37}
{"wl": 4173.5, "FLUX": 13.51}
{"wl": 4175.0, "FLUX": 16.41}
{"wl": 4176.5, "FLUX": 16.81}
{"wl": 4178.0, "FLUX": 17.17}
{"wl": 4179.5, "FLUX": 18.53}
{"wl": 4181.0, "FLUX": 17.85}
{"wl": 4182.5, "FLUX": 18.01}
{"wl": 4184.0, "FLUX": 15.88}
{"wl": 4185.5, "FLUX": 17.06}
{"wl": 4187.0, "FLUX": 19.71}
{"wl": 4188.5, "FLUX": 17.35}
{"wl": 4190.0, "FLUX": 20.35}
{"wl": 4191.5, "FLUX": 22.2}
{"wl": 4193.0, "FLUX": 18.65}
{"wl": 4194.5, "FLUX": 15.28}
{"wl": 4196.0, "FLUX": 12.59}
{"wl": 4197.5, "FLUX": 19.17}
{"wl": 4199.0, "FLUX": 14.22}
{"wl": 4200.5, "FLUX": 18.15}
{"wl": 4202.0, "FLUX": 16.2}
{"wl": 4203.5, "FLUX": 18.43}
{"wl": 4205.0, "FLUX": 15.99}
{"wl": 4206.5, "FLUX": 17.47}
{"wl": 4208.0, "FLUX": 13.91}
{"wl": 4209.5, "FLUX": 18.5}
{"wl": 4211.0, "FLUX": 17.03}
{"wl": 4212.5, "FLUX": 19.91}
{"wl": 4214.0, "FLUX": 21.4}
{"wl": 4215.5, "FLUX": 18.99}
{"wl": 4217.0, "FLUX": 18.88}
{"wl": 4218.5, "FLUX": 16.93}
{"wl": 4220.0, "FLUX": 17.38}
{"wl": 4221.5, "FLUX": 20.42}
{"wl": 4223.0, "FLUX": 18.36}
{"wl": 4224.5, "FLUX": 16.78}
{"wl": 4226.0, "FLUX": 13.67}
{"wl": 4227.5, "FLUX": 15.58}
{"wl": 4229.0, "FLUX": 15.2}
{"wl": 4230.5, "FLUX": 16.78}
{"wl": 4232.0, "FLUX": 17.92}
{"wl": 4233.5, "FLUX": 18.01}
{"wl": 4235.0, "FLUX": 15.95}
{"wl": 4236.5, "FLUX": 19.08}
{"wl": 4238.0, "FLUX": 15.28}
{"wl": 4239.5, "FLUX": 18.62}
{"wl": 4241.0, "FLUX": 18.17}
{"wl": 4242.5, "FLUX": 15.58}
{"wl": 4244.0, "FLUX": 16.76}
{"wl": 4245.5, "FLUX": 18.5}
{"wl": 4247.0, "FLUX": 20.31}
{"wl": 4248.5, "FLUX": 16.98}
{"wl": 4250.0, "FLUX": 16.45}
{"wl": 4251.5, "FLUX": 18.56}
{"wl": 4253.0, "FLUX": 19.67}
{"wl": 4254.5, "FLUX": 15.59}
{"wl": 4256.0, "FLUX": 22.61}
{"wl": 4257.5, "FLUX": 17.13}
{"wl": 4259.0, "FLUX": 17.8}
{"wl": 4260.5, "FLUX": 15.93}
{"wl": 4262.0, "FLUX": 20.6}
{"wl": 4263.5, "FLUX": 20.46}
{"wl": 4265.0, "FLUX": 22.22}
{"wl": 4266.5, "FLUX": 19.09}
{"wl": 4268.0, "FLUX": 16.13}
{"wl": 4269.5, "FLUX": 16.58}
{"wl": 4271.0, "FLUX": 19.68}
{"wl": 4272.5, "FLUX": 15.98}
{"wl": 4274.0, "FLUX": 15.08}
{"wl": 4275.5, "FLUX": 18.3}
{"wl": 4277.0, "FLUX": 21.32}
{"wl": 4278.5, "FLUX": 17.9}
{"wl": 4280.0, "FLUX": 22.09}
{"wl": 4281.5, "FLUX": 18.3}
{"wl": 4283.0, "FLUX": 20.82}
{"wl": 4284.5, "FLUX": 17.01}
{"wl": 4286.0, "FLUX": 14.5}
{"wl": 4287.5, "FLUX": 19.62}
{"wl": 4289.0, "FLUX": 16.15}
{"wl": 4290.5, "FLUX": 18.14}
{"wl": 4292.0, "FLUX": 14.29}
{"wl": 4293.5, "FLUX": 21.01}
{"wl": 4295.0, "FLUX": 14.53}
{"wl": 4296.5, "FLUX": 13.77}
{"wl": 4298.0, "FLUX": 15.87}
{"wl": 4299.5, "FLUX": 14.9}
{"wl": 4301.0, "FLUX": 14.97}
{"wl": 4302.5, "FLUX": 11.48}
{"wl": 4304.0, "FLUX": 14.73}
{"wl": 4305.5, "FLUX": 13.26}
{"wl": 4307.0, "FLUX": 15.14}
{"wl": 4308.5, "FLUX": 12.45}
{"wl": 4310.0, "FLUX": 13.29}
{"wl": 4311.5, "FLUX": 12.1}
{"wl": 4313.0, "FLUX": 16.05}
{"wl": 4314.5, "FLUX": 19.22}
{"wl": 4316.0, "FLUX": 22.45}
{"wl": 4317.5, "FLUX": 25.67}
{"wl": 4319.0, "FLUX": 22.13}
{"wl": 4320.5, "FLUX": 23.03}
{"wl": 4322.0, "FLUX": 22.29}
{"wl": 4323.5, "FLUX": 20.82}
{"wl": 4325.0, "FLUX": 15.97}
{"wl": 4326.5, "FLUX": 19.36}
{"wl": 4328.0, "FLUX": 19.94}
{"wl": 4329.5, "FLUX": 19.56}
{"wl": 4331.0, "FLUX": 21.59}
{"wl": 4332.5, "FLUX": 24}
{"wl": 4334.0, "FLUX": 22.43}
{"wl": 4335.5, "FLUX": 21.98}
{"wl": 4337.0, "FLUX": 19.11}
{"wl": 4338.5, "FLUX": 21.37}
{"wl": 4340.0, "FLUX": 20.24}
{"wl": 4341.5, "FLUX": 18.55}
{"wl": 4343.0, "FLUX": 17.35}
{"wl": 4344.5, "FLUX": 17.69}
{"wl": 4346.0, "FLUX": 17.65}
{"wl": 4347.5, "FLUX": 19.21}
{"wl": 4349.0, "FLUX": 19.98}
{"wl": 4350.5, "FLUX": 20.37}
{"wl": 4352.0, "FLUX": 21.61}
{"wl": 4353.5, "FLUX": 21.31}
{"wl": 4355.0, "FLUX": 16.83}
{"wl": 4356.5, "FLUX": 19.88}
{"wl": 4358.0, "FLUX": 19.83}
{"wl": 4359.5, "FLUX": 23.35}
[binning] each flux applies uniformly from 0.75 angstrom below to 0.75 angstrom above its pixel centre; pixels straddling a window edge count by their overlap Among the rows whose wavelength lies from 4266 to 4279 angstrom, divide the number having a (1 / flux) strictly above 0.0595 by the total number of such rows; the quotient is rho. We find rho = 0.44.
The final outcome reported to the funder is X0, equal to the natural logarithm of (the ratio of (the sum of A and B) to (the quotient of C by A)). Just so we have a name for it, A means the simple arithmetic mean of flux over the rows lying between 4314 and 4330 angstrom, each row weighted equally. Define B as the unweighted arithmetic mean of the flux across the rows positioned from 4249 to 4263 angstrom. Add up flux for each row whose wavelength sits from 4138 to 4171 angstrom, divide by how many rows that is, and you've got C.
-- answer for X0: 3.86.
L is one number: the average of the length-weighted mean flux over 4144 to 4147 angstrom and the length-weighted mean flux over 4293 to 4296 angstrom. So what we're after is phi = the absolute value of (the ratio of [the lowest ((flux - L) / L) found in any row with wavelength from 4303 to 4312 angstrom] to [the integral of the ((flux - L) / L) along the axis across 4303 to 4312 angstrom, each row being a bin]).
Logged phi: 0.16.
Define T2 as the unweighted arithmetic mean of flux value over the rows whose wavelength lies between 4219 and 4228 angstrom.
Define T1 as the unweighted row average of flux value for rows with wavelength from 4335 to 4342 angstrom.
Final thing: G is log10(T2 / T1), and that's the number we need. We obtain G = -0.08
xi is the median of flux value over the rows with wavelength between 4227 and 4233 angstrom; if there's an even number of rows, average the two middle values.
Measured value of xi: 16.2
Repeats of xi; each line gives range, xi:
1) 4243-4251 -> 17.0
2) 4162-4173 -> 16.9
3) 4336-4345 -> 18.8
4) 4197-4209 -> 16.8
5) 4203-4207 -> 17.5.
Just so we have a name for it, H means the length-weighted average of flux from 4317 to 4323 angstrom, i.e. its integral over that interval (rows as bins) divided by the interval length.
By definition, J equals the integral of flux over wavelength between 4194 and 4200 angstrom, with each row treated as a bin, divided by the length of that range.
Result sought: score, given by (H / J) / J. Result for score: 0.097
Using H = 23.1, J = 15.4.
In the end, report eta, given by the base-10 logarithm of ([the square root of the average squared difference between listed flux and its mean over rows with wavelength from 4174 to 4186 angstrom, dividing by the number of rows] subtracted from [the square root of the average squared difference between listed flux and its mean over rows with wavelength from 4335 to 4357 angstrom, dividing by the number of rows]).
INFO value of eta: -0.11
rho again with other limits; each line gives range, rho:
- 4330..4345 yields 0.00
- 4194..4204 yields 0.57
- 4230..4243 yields 0.44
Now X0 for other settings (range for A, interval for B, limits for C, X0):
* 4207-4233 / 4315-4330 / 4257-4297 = 3.63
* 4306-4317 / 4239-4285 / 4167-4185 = 3.46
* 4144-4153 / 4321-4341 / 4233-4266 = 3.57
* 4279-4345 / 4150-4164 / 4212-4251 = 3.59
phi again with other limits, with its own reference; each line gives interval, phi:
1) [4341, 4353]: 0.02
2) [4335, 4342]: 0.07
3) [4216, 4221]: 0.03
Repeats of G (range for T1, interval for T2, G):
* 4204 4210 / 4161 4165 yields -0.01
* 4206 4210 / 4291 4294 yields 0.03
